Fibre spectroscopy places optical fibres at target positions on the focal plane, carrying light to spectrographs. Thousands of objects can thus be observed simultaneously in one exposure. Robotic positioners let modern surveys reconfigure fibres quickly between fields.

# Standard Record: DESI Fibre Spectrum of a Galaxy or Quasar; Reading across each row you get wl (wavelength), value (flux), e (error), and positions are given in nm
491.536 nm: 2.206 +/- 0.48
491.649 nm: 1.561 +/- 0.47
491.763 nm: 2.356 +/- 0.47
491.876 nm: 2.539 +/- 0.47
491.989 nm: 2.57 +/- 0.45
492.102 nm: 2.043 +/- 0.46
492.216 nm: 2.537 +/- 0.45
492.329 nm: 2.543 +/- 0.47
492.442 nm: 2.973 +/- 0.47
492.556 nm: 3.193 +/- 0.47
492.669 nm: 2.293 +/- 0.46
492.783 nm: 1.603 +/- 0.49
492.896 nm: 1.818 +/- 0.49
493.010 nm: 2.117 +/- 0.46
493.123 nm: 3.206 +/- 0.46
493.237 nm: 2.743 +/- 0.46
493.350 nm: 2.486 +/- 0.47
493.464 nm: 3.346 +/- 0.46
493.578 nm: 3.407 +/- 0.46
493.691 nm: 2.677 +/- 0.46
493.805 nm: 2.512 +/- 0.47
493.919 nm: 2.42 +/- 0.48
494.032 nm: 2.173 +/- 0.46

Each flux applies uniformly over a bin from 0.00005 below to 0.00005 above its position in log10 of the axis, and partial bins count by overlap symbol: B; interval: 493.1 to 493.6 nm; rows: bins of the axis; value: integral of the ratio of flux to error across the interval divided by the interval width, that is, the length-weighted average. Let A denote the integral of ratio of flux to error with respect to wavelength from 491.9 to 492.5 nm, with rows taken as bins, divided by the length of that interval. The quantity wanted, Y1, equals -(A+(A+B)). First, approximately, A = 5.50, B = 6.5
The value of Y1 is -17.5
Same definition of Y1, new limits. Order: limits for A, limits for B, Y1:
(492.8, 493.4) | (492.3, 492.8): -15.9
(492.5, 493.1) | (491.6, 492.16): -14.4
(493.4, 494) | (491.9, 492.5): -17.7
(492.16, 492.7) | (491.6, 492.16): -16.5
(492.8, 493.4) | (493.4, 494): -16.5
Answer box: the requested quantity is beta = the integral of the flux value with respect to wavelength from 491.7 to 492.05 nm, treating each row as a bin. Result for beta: 0.86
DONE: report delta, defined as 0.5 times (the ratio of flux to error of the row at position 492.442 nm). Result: 3.2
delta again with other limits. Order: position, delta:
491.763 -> 2.5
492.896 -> 1.9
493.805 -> 2.7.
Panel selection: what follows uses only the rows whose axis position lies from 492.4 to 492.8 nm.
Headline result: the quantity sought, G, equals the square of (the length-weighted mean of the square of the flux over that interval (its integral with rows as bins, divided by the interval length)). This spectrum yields 50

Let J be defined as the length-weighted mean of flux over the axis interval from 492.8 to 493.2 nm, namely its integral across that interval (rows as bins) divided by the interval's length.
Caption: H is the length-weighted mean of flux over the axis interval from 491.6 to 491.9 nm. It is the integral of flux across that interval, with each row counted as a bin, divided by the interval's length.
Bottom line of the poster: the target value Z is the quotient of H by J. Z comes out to 0.91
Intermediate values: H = 2.1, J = 2.32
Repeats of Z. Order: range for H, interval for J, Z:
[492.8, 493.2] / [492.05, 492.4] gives 0.97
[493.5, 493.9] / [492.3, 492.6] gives 0.97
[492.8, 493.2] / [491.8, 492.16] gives 0.97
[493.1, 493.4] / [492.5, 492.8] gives 1.13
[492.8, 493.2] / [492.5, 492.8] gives 0.94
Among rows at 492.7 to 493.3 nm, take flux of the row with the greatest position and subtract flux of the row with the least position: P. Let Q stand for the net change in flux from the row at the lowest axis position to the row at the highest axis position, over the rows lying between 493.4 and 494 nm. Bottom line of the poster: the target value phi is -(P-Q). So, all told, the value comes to -2.1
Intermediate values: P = 1.1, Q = -0.9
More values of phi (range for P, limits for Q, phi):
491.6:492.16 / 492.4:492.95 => -1.6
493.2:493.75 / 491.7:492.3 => 0.2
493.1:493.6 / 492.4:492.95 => -1.4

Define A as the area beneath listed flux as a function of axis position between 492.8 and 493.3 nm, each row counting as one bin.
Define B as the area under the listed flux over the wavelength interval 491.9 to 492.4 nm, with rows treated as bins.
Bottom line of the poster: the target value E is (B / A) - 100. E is -98.98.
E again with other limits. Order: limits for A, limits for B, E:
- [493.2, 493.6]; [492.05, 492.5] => -99.04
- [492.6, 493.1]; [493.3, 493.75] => -98.71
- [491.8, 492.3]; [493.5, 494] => -98.87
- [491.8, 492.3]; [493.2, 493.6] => -99.02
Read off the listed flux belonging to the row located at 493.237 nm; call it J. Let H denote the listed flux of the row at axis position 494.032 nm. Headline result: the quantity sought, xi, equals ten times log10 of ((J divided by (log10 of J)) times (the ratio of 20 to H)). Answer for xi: 17.6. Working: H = 2.173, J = 2.743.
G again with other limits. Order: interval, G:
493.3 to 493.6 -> 90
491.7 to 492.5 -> 40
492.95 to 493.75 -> 69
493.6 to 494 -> 46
